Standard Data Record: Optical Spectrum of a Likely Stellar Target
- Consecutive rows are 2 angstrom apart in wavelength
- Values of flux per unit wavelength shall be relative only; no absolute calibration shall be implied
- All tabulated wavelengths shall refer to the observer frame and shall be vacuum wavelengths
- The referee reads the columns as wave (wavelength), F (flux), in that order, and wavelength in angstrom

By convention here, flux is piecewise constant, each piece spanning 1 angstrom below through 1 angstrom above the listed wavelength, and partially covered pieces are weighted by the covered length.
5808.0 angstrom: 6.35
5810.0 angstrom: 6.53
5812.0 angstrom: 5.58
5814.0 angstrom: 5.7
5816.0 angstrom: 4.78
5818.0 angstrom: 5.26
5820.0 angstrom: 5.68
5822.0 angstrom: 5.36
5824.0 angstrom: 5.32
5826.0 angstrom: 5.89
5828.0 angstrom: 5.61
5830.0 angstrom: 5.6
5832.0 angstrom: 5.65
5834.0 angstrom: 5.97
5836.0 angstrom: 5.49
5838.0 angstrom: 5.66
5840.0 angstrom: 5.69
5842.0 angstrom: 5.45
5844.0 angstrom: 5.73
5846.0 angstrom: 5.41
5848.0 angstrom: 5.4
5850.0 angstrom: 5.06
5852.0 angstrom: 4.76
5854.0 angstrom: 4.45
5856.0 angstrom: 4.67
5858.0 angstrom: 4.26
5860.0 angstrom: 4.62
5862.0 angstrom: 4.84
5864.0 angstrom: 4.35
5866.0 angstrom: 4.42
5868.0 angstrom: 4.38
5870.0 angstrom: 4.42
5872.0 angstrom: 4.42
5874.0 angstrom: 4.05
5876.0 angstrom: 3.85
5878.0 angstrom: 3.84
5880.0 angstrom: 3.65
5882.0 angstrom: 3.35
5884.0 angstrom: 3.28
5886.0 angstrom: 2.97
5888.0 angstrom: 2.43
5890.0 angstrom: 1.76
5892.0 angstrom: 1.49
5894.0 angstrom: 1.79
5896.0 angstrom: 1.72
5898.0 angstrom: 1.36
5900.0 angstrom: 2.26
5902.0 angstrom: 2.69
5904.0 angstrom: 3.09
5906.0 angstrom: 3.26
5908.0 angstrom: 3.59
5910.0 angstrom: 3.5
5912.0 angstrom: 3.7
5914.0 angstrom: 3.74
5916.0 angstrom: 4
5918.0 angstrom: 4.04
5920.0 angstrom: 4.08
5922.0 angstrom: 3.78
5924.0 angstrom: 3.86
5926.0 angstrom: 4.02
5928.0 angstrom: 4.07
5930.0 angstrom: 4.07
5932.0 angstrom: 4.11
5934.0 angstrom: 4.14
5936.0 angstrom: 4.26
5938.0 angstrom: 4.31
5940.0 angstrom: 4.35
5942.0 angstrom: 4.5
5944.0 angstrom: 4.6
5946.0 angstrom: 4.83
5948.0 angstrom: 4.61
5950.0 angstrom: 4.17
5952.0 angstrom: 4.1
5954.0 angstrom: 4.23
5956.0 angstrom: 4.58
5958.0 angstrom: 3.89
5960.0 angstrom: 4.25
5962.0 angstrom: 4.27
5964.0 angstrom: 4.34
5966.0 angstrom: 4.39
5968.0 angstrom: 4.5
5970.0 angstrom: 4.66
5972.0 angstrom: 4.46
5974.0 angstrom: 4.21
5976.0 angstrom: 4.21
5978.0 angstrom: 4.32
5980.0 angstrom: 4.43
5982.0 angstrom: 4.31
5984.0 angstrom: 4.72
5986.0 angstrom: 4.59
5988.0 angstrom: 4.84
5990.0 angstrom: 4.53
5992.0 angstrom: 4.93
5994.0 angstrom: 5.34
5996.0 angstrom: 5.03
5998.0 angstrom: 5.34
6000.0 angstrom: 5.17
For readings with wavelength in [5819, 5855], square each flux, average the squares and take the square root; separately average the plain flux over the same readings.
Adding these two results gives 11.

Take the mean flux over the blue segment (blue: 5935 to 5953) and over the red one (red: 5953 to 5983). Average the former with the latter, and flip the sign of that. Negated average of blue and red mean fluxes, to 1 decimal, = -4.4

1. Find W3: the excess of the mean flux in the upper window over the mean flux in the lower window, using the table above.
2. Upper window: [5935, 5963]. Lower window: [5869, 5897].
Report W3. 1.3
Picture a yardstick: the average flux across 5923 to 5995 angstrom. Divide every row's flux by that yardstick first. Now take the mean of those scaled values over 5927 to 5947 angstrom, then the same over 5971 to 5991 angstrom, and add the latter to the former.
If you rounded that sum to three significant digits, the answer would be 2.00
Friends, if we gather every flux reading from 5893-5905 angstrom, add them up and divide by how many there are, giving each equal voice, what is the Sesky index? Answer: 2.2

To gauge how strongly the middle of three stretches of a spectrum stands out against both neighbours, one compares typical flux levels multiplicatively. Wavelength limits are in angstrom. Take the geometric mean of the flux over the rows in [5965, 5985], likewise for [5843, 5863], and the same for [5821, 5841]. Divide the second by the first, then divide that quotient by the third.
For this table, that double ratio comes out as 0.20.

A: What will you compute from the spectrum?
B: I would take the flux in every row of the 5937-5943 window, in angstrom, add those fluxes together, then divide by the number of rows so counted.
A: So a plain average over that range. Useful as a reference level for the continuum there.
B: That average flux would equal 4.39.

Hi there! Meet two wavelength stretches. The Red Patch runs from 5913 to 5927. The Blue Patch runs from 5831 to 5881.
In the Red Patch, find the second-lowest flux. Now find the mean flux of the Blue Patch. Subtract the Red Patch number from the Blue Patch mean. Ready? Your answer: 1.0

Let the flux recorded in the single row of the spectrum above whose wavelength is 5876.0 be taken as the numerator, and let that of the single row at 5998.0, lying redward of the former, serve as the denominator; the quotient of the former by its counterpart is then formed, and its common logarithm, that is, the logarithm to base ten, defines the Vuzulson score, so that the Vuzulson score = -0.14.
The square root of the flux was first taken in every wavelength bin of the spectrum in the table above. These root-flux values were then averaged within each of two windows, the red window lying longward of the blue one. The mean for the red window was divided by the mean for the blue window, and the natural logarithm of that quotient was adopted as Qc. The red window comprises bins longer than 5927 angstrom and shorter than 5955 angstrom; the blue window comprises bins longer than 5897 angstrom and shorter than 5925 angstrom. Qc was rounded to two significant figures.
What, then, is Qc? 0.13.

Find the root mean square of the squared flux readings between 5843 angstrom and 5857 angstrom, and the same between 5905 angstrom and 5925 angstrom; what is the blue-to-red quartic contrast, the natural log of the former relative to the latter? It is 0.6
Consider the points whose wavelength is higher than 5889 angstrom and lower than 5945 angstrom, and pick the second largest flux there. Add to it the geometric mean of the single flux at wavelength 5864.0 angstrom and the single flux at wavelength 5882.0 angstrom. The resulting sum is 8.3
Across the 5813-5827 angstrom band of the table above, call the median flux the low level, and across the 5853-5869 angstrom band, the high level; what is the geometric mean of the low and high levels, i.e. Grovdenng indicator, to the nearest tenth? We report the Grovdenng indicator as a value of 4.9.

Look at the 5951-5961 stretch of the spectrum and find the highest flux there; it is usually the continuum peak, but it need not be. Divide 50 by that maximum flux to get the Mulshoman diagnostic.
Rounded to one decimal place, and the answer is 10.9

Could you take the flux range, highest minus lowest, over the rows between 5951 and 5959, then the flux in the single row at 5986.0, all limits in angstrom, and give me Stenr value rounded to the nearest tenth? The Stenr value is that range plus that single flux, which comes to 5.3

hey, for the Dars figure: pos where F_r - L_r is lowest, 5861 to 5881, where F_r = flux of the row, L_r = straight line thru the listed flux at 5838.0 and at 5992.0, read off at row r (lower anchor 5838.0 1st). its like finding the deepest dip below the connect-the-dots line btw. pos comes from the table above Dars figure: 5880.0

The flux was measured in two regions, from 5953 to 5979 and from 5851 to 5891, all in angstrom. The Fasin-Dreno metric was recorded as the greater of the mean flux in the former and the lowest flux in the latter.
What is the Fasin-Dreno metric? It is 4.33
